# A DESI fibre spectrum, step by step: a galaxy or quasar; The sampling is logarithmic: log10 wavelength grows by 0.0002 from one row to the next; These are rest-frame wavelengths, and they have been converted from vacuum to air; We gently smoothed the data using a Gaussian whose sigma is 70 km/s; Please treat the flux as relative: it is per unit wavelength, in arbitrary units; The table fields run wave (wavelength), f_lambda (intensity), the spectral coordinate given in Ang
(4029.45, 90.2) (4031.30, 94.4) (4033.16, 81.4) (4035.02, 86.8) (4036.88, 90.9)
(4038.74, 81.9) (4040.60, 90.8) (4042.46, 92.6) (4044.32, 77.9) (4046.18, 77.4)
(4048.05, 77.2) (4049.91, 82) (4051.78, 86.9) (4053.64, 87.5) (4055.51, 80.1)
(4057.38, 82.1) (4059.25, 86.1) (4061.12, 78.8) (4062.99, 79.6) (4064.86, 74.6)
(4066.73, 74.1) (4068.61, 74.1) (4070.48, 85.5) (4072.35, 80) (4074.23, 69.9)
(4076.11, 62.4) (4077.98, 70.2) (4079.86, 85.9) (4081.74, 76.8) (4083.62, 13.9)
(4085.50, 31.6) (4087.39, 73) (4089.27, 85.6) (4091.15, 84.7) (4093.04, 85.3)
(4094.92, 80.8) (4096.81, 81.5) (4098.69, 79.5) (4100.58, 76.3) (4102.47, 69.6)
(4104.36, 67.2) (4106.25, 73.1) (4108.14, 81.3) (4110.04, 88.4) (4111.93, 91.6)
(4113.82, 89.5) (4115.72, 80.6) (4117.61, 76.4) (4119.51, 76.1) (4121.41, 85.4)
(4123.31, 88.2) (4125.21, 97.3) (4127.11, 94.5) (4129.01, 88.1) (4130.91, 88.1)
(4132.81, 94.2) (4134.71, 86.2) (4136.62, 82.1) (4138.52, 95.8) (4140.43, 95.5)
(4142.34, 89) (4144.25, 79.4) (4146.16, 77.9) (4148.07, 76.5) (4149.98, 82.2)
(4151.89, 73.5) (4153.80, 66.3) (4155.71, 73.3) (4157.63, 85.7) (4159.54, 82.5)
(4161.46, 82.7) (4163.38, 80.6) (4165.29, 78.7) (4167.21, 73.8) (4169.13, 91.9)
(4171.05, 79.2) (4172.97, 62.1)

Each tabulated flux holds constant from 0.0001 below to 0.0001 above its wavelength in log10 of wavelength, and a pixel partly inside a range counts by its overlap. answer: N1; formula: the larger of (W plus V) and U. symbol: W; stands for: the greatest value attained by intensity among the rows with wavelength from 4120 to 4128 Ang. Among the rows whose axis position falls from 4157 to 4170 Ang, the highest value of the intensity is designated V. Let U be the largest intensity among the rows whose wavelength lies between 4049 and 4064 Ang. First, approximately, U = 87.5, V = 91.9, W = 97.3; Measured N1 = 189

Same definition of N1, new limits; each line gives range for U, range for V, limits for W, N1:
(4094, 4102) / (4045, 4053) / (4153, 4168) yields 173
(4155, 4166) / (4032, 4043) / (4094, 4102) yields 174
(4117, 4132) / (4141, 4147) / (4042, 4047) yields 182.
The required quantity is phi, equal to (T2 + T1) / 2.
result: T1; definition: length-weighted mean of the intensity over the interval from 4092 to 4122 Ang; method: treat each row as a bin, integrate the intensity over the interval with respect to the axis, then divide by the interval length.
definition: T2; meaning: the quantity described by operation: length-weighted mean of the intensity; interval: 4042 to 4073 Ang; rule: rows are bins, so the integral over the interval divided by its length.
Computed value 80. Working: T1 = 80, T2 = 80.8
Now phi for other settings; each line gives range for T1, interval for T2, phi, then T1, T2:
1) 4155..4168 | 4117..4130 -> 83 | 80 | 86.8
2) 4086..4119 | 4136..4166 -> 80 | 80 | 81.4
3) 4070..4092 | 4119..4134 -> 79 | 68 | 89.4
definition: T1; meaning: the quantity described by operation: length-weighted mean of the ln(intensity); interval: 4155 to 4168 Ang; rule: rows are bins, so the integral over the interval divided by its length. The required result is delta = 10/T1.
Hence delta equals 2.28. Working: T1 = 4.38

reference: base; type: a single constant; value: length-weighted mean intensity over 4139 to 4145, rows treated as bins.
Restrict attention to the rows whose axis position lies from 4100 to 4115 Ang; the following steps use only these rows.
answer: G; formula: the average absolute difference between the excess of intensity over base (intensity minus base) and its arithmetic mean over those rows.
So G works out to 8.1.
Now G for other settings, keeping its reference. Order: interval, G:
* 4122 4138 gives 4.1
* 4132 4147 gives 6.1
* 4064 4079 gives 4.8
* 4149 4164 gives 5.5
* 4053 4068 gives 3.7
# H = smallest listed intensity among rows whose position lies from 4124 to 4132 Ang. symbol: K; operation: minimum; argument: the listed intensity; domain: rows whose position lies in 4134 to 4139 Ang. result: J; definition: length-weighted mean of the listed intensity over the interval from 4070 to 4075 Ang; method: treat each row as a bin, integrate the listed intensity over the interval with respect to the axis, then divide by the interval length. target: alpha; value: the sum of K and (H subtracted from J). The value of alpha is 72.1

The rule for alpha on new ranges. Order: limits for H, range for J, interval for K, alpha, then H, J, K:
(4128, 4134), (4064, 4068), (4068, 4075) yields 56.0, 88.1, 74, 69.9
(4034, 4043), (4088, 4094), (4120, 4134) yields 88.1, 81.9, 85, 85.4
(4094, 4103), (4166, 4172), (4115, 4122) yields 88.0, 69.6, 81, 76.1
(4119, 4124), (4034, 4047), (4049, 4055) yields 91.4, 76.1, 86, 82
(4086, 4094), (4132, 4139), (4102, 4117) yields 83.3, 73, 89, 67.2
